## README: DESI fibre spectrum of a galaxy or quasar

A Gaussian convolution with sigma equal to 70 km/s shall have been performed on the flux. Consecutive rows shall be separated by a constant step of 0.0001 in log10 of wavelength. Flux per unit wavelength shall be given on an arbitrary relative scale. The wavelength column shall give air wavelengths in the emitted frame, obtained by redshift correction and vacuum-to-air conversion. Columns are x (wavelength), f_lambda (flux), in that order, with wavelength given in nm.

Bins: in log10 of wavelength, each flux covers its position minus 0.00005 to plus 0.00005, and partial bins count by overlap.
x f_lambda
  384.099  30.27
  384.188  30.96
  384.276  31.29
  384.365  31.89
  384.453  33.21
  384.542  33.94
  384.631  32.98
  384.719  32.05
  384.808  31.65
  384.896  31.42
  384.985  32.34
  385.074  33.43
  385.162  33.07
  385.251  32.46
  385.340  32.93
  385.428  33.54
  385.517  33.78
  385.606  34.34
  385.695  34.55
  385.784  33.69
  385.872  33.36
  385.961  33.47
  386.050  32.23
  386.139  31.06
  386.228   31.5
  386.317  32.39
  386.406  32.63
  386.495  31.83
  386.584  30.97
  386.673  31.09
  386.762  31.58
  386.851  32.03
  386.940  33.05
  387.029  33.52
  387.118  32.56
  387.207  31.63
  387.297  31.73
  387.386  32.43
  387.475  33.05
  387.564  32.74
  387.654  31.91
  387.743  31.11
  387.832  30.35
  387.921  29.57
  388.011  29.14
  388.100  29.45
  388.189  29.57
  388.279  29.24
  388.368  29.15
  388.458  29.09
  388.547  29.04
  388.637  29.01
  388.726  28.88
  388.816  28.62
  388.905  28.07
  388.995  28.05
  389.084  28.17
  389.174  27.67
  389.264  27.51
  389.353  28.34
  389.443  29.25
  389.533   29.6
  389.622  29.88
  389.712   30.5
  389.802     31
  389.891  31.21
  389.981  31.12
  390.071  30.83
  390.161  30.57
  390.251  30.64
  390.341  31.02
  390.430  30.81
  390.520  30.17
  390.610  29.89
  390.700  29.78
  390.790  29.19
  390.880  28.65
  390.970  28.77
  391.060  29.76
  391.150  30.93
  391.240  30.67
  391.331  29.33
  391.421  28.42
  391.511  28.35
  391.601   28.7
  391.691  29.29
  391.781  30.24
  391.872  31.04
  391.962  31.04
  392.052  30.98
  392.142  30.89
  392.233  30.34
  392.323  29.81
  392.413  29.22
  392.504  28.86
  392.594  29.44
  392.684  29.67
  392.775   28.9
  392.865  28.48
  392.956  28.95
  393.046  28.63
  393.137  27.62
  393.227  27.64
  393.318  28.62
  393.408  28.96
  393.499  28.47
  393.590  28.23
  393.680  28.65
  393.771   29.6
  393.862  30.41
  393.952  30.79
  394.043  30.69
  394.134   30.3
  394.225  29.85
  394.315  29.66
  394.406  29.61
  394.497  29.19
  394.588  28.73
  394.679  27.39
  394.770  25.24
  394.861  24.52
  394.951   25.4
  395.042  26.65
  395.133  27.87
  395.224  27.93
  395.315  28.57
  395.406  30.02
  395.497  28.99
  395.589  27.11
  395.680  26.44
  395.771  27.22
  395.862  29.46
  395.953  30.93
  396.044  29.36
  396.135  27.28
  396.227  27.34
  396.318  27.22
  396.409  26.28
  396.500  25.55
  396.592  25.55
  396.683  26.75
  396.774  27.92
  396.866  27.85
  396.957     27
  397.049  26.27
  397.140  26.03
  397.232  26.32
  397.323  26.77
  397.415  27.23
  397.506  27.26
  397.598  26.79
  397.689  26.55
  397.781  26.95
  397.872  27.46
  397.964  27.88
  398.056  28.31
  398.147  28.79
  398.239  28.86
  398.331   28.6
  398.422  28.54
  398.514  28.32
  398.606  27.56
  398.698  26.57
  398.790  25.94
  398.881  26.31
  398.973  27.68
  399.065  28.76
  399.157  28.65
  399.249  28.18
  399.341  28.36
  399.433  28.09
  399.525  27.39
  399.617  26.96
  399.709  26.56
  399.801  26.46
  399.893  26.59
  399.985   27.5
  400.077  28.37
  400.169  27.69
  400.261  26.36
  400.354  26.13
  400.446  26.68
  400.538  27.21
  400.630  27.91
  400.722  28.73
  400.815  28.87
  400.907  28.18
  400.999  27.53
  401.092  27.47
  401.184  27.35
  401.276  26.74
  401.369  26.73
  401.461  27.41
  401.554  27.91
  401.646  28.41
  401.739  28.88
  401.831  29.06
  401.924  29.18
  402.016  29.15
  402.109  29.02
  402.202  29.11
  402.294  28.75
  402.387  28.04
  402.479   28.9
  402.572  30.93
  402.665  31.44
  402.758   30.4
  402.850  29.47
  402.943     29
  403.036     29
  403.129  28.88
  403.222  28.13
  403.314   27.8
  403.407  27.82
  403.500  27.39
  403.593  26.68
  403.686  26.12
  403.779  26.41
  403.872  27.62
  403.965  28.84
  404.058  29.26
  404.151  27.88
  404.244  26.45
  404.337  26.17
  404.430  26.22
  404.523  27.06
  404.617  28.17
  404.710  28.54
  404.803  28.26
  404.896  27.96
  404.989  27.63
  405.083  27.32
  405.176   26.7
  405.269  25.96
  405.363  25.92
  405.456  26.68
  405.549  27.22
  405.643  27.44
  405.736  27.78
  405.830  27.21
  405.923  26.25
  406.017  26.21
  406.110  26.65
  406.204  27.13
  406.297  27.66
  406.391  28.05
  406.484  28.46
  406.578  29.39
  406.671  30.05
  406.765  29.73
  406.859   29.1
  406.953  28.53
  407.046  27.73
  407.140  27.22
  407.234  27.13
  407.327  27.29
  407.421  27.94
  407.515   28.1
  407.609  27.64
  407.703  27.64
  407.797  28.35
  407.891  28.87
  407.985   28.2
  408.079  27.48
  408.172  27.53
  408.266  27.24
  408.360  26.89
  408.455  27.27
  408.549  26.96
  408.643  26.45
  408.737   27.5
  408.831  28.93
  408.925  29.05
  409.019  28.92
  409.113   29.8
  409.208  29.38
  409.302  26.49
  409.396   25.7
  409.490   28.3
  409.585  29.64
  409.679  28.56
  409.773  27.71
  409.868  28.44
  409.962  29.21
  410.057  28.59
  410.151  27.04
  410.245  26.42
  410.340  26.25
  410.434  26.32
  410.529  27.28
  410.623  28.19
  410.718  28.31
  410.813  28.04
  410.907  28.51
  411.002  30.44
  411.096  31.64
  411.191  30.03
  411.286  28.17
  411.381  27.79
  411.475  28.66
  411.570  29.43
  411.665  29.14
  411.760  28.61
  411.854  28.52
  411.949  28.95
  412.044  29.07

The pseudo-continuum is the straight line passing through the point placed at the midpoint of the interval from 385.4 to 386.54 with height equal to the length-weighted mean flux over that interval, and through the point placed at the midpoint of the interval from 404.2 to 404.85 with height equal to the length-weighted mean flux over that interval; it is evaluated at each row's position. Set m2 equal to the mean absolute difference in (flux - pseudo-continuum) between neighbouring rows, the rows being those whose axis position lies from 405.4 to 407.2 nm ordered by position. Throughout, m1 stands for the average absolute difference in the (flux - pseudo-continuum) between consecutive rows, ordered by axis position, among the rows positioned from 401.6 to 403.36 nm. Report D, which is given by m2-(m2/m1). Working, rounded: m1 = 0.50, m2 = 0.52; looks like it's -0.51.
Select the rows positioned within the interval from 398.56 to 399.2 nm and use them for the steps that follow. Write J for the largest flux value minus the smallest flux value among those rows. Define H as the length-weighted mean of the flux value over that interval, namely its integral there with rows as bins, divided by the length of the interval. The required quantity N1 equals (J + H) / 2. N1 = 15.1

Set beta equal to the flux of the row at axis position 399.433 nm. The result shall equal 28.09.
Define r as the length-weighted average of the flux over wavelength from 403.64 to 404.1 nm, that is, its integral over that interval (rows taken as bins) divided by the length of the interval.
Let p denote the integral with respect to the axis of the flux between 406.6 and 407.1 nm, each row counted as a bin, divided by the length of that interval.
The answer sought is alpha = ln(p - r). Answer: 0.3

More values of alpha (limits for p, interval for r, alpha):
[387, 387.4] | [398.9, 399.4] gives 1.4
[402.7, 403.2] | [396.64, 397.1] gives 0.8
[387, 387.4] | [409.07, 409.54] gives 1.5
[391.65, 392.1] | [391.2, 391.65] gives 0.4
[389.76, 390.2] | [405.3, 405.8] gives 1.4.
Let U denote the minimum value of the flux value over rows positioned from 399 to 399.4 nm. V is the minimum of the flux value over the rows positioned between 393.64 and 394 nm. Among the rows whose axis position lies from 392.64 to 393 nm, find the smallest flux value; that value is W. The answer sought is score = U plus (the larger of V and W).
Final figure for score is 56.8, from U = 28.18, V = 28.65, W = 28.48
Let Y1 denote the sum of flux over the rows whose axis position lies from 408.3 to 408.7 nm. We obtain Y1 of 108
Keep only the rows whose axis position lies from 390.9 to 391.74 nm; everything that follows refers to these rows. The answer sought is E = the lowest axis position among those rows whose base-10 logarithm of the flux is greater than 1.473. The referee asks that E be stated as 391.060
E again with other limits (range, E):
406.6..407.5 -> 406.671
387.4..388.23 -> 387.475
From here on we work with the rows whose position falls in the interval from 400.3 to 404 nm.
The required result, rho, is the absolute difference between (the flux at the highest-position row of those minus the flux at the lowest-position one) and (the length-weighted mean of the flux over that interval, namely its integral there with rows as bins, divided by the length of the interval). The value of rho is 26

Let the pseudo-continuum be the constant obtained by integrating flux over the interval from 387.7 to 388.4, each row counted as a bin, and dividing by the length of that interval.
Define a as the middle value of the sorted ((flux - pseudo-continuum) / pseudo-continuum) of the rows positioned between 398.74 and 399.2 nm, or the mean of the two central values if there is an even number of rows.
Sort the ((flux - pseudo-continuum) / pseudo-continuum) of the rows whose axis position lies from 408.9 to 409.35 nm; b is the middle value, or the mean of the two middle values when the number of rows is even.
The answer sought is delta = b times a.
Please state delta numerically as 0.0016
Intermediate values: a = -0.07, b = -0.02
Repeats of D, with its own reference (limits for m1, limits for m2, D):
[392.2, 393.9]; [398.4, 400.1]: -0.49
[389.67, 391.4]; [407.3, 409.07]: -0.60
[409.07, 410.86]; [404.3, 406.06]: -0.04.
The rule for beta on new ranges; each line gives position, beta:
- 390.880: 28.65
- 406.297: 27.66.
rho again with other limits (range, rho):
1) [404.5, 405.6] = 27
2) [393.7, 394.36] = 30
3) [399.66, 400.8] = 25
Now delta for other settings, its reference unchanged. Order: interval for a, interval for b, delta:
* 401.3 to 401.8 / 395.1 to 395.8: 0.0037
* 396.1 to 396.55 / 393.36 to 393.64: 0.0036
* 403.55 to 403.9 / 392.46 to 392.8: 0.0020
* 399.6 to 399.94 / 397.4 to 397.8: 0.0099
